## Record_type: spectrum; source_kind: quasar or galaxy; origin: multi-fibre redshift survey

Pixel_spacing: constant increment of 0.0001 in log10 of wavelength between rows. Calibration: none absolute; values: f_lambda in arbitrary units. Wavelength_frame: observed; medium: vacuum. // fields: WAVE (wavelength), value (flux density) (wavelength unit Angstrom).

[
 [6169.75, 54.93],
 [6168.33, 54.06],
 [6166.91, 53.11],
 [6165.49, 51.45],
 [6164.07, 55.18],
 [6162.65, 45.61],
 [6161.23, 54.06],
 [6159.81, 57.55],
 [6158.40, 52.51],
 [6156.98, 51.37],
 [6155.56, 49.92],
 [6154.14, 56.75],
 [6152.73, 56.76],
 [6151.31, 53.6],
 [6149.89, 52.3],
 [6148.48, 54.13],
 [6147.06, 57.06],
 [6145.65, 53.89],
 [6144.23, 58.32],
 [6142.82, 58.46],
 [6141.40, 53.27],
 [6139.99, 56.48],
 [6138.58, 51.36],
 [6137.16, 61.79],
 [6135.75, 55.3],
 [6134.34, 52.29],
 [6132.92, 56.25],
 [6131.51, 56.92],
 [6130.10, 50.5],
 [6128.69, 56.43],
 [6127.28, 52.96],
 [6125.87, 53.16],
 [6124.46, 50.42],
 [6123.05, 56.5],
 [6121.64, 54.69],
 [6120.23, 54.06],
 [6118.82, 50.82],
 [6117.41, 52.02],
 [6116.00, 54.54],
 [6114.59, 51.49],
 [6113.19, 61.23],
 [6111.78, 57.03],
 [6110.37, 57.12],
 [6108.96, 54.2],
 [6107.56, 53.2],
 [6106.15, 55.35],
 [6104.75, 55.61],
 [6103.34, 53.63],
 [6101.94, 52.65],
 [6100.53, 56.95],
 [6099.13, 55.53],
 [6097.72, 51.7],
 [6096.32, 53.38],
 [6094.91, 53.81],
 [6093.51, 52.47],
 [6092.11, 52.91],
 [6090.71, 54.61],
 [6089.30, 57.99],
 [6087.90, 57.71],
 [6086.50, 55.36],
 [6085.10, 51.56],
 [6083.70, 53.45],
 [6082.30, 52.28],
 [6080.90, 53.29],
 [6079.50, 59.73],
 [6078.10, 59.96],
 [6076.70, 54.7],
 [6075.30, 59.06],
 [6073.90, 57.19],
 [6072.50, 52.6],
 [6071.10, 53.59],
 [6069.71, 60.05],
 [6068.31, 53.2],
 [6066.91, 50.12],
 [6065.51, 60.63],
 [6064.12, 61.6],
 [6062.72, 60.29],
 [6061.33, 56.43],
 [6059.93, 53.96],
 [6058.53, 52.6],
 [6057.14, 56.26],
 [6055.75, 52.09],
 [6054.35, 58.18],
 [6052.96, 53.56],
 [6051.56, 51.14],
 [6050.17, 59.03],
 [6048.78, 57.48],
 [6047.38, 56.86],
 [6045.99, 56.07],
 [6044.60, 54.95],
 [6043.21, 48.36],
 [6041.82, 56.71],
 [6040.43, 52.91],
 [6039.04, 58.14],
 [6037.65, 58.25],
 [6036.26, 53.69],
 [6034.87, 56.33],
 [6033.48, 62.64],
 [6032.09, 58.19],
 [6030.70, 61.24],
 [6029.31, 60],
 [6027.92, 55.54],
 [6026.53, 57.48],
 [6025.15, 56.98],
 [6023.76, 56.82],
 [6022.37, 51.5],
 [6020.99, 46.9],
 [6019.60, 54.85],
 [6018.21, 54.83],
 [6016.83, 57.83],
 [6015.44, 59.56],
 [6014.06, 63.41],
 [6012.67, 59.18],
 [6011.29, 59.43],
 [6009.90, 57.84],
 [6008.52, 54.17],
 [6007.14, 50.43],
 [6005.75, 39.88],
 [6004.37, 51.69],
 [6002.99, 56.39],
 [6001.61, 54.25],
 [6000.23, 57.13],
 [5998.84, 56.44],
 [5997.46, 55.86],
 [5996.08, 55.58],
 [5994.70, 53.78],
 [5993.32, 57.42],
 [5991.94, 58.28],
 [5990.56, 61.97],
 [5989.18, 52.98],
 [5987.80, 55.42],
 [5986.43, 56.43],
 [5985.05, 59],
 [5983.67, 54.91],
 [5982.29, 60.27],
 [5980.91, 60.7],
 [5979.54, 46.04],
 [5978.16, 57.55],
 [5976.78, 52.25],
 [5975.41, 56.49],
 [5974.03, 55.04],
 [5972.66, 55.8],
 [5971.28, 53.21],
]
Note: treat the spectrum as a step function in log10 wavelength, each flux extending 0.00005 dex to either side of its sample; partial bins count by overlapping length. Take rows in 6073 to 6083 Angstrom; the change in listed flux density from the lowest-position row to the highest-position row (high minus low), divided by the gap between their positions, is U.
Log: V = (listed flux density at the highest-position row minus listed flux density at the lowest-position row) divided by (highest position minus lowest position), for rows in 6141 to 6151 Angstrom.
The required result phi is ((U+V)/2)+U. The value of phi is -0.9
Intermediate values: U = -0.6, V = -0.11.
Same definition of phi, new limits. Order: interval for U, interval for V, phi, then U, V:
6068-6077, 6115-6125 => 0.0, 0.2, -0.49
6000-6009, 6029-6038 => -0.6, -0.4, -0.21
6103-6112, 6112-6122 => 0.2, 0.4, -0.77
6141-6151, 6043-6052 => 0.0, -0.1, 0.33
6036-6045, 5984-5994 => 0.1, 0.2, -0.19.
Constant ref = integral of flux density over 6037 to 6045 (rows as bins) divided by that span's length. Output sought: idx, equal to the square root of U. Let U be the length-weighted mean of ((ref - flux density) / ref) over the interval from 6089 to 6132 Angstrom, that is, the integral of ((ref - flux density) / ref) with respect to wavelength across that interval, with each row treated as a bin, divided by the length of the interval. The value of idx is 0.11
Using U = 0.011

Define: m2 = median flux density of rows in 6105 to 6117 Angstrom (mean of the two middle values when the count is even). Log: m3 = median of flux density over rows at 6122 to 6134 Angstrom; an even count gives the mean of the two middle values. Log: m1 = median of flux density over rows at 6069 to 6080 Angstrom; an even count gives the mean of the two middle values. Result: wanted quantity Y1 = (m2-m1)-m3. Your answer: -58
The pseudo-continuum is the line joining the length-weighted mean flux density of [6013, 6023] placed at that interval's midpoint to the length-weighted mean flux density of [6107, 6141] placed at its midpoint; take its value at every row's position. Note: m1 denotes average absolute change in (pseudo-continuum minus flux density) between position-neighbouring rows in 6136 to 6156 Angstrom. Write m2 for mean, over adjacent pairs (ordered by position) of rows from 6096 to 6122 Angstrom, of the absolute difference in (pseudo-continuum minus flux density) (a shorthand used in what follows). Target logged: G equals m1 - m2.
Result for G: 1.2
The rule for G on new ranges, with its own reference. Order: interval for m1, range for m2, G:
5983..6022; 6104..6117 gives 0.5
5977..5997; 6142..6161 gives 2.1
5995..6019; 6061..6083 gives -0.4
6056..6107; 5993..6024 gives -0.8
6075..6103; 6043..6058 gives -1.2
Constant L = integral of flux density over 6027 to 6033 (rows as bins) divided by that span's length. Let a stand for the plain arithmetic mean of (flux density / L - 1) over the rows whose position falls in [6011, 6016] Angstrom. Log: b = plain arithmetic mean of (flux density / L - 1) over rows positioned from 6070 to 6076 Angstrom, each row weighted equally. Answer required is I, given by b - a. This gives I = -0.08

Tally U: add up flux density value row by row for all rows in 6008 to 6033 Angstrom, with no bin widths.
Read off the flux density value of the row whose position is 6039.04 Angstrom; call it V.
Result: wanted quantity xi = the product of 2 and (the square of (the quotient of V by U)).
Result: 0.0064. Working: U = 1026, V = 58.14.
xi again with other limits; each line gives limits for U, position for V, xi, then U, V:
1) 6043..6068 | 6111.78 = 0.0065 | 1000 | 57.03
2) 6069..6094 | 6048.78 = 0.0066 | 999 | 57.48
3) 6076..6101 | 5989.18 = 0.0058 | 987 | 52.98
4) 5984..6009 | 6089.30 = 0.0069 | 987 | 57.99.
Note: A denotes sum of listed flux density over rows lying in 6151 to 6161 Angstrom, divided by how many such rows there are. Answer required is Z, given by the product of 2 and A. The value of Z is 108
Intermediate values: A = 54.1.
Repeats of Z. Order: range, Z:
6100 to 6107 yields 110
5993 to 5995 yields 111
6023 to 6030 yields 115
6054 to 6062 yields 110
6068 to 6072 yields 111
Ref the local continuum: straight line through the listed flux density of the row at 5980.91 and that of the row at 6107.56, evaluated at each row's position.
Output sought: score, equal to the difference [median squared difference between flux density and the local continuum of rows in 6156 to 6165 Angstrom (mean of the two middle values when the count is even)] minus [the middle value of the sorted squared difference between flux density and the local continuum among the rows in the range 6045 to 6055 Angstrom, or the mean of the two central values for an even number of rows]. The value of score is 14.2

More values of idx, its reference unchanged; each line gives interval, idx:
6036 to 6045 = 0.05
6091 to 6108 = 0.13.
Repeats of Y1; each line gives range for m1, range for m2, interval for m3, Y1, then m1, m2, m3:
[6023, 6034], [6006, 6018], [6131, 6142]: -55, 58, 58.5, 55.8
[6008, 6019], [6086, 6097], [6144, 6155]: -60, 59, 54.2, 55.4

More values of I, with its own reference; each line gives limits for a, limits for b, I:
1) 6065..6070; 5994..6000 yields -0.01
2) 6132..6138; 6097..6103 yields -0.04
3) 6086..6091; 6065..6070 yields -0.01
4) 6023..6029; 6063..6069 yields -0.01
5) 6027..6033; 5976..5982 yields -0.08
